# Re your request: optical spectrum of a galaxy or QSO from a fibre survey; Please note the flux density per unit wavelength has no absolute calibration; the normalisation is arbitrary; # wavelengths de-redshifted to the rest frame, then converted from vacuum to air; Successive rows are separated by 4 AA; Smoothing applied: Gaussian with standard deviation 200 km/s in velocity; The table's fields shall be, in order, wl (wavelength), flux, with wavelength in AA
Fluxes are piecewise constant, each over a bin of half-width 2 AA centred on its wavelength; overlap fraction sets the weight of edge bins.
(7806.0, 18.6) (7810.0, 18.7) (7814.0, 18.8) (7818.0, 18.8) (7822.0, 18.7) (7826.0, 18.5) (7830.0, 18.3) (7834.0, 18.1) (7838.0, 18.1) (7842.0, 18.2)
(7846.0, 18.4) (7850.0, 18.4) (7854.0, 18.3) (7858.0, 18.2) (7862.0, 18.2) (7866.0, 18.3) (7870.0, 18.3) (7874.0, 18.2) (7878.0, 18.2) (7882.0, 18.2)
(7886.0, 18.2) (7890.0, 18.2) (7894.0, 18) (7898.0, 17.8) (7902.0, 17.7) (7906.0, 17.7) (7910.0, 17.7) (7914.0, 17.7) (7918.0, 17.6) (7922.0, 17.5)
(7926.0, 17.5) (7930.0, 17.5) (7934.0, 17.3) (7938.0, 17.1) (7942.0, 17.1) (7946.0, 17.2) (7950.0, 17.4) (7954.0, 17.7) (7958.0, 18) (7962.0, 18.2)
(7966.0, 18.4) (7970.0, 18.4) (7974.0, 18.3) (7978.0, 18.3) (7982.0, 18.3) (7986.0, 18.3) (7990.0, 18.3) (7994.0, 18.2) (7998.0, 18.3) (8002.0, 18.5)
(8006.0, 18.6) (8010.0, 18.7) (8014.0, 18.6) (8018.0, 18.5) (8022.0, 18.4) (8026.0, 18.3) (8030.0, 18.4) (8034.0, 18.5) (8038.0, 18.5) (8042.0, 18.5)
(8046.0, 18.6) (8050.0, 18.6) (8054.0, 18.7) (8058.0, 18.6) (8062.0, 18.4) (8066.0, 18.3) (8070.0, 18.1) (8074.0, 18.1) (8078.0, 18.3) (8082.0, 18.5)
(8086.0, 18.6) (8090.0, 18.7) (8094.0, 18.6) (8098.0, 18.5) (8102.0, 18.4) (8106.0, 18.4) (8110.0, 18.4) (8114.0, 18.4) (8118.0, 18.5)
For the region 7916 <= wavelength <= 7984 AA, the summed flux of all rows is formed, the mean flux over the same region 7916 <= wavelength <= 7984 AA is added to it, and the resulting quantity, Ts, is 320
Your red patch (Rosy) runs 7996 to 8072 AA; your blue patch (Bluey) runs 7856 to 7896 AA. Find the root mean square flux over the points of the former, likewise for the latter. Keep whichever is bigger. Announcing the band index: 18.5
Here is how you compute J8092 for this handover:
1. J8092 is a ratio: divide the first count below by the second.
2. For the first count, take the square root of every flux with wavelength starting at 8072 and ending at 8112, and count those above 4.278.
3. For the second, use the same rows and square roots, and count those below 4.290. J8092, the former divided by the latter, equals 1.6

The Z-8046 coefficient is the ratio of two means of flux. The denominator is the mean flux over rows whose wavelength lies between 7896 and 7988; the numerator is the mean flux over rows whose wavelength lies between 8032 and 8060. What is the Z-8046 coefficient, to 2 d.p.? 1.05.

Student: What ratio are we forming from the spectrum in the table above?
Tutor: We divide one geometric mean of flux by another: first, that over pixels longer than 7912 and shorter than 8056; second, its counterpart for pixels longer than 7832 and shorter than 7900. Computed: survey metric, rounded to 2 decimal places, 1.00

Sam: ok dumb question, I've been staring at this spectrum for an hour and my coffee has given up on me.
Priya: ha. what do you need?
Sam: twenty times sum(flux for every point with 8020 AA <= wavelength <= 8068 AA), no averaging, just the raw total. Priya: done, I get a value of 4436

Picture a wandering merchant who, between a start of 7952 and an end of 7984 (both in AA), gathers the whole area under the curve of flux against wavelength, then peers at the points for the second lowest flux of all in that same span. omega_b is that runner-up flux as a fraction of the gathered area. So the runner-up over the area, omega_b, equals 0.031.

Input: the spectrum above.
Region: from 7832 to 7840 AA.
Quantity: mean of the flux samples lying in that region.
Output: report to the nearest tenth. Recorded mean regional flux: 18.1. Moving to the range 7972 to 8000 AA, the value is 18.3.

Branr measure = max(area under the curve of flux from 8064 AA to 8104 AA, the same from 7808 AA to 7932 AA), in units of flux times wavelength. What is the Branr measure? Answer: 2248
